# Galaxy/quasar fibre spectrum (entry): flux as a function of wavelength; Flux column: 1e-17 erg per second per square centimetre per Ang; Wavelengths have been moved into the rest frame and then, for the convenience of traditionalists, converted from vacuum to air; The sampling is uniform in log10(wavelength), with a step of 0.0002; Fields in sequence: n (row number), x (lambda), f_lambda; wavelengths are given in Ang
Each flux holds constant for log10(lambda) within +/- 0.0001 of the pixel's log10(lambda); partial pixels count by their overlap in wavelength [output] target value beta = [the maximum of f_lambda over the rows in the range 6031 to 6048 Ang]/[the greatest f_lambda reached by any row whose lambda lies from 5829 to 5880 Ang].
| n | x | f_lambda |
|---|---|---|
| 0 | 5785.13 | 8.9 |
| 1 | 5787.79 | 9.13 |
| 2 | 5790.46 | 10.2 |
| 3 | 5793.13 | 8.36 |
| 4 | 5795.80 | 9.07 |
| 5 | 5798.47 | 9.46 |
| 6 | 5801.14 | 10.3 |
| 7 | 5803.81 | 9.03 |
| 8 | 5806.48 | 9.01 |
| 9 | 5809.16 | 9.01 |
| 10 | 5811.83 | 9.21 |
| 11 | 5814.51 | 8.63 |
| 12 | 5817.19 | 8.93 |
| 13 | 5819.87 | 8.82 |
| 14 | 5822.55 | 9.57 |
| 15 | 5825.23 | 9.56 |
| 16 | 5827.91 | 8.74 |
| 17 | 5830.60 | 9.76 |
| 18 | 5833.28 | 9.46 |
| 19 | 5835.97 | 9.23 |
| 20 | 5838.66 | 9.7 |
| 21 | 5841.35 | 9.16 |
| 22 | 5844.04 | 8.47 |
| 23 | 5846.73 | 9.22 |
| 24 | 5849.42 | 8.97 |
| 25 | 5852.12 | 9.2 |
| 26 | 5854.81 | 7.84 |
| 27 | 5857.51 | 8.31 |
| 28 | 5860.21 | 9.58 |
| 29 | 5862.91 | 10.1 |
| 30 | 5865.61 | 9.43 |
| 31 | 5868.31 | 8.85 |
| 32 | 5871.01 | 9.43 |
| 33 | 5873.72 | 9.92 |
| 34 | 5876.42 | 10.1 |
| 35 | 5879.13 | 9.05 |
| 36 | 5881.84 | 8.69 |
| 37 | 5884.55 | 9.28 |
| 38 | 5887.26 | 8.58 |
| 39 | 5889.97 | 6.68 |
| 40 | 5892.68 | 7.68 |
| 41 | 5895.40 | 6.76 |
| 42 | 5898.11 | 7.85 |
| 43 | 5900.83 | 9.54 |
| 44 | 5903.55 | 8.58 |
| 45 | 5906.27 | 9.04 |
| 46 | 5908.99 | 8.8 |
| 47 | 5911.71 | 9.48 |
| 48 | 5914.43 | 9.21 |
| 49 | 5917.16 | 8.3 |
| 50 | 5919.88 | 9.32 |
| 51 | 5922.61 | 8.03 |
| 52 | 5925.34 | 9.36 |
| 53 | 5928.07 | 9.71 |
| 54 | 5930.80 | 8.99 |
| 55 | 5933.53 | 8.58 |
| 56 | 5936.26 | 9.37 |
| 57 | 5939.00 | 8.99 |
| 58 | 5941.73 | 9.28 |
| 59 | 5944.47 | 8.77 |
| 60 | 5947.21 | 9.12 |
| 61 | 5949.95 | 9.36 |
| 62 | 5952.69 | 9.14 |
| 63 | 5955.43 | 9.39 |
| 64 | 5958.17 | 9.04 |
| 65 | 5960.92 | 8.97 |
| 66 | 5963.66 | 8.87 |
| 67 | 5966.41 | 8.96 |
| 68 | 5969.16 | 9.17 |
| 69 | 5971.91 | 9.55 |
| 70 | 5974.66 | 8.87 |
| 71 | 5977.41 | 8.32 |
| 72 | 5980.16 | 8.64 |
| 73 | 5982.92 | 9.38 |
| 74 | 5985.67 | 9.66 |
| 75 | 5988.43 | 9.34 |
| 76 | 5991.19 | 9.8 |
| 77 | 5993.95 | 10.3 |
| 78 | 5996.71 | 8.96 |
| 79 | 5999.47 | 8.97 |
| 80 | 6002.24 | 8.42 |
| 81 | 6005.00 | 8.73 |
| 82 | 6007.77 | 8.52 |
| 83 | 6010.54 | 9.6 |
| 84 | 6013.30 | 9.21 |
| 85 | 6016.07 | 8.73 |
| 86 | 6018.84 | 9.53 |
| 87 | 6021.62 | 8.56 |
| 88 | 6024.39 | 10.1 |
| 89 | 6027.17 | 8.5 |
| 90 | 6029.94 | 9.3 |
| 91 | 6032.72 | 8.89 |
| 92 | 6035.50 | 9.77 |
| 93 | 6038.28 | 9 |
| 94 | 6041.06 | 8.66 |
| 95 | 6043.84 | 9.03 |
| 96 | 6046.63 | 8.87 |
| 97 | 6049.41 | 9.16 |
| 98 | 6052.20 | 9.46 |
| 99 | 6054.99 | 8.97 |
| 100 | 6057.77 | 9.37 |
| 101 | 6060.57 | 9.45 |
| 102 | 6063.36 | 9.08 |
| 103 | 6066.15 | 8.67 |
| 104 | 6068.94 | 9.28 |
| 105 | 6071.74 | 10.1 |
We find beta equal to 0.967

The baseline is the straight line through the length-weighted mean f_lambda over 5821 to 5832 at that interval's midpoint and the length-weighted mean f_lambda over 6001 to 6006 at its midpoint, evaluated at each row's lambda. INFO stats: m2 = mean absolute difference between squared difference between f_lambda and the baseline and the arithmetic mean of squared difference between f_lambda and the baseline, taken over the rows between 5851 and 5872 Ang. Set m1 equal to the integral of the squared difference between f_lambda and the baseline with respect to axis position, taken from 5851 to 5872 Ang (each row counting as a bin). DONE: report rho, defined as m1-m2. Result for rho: 10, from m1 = 11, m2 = 0.5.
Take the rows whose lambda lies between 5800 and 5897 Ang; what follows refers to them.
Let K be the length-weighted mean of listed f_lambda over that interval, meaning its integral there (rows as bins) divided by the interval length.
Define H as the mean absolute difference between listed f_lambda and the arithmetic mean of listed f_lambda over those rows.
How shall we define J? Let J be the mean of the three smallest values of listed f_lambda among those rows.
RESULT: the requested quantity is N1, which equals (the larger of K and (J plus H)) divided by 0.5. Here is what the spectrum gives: 18.00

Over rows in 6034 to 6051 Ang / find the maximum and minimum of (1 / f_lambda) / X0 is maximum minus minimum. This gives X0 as 0.013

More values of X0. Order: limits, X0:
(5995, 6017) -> 0.015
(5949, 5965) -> 0.006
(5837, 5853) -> 0.015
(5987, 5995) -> 0.010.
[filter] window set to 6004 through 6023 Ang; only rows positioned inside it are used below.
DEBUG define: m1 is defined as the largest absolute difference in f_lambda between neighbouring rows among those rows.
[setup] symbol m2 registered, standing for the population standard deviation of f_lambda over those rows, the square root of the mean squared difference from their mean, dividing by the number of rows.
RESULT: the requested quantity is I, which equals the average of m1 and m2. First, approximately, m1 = 1.1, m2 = 0.4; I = 0.8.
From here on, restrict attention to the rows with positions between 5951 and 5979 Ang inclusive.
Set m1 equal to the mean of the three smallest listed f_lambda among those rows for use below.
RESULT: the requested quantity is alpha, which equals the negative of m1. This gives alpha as -8.69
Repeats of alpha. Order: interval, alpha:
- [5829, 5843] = -9.28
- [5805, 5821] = -8.79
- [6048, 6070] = -8.91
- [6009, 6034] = -8.60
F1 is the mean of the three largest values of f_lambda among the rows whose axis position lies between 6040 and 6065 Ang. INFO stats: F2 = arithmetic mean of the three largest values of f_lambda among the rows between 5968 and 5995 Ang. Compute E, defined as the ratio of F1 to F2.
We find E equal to 0.95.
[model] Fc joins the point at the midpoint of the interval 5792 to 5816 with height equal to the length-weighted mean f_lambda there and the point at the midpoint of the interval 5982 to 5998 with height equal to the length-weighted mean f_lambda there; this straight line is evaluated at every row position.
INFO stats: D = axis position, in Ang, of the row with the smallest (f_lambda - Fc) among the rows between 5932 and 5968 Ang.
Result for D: 5933.53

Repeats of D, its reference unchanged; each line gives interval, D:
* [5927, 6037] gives 5977.41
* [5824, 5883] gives 5854.81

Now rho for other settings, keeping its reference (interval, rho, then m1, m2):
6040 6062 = 15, 15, 0.4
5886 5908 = 40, 42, 1.9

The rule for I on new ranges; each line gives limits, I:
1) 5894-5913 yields 1.3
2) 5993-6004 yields 1.0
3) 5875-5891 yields 1.5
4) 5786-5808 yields 1.2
